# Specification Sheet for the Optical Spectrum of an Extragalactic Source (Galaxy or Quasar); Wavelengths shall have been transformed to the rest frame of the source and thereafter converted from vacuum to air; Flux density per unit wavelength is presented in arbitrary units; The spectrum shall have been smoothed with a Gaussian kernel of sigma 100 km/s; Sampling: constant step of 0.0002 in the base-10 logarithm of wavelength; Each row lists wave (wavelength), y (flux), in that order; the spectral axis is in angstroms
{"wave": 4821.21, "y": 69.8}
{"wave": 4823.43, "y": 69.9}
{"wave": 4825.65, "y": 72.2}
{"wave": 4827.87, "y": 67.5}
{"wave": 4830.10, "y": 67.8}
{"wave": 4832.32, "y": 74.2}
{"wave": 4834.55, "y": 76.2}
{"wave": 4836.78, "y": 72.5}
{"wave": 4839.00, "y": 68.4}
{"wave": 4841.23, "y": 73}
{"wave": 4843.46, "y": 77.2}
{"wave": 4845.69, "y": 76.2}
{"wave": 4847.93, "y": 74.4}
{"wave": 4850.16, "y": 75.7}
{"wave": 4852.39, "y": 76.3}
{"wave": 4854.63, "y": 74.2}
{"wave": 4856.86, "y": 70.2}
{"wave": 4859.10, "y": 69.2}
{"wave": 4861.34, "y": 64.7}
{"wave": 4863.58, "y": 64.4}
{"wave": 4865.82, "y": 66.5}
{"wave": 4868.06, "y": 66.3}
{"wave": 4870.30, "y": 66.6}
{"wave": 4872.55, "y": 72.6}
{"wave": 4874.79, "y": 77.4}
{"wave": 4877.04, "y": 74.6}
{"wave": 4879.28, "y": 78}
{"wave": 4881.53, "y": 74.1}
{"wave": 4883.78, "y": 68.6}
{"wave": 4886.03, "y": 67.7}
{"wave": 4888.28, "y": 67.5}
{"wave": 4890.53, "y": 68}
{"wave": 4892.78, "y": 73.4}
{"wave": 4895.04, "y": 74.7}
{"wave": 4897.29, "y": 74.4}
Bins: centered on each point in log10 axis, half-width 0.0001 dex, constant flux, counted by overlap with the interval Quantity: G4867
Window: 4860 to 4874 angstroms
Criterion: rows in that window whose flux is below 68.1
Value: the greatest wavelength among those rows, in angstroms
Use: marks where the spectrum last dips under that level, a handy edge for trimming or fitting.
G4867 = 4870.30 angstroms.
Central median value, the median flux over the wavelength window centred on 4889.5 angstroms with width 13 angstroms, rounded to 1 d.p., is 68.3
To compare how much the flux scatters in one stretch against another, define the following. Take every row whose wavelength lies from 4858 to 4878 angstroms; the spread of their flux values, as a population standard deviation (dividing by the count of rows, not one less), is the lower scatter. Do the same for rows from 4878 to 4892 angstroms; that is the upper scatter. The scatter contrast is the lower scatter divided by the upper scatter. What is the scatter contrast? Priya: 1.1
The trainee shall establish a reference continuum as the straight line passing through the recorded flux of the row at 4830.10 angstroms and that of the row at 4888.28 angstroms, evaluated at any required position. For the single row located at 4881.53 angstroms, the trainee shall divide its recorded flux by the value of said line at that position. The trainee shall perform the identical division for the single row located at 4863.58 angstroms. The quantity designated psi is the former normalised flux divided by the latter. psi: 1.15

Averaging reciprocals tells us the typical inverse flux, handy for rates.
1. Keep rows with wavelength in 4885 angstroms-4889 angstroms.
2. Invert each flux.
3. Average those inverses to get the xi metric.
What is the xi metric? 0.0148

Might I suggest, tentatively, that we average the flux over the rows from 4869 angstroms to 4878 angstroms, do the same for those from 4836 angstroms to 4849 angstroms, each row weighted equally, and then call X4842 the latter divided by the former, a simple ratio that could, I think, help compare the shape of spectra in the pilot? 1.01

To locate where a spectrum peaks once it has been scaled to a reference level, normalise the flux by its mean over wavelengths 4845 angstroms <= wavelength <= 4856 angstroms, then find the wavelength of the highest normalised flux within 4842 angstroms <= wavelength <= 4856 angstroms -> 4843.46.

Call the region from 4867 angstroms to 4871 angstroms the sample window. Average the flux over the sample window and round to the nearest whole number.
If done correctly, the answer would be 66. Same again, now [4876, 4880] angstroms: 76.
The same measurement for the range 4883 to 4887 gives 68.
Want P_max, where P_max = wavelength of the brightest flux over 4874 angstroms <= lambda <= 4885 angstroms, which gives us 4879.28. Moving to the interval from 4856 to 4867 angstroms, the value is 4856.86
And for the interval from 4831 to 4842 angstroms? 4834.55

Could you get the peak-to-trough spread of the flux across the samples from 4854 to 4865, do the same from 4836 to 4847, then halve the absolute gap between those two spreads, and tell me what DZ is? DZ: 0.5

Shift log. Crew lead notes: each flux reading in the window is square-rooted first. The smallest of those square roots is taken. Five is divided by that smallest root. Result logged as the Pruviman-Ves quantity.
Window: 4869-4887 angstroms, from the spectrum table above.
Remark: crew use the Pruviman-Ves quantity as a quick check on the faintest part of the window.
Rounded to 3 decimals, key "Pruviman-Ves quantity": 0.613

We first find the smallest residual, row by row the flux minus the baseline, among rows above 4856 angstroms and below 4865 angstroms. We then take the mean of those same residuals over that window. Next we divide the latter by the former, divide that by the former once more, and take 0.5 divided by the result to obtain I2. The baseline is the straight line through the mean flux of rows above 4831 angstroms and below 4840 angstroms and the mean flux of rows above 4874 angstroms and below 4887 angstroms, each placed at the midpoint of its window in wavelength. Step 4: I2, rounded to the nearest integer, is -6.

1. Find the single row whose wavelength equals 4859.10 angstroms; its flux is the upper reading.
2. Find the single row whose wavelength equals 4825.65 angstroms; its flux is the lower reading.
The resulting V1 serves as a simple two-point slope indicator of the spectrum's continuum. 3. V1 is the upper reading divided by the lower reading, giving 0.96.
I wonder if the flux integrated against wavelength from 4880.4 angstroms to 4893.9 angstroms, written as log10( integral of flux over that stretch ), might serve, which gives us 2.97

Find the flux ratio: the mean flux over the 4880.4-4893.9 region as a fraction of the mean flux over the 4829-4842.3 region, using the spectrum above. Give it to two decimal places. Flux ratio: 0.97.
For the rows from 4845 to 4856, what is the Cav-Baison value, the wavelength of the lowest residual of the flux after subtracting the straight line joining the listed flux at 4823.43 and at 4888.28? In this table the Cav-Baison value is 4847.93 angstroms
